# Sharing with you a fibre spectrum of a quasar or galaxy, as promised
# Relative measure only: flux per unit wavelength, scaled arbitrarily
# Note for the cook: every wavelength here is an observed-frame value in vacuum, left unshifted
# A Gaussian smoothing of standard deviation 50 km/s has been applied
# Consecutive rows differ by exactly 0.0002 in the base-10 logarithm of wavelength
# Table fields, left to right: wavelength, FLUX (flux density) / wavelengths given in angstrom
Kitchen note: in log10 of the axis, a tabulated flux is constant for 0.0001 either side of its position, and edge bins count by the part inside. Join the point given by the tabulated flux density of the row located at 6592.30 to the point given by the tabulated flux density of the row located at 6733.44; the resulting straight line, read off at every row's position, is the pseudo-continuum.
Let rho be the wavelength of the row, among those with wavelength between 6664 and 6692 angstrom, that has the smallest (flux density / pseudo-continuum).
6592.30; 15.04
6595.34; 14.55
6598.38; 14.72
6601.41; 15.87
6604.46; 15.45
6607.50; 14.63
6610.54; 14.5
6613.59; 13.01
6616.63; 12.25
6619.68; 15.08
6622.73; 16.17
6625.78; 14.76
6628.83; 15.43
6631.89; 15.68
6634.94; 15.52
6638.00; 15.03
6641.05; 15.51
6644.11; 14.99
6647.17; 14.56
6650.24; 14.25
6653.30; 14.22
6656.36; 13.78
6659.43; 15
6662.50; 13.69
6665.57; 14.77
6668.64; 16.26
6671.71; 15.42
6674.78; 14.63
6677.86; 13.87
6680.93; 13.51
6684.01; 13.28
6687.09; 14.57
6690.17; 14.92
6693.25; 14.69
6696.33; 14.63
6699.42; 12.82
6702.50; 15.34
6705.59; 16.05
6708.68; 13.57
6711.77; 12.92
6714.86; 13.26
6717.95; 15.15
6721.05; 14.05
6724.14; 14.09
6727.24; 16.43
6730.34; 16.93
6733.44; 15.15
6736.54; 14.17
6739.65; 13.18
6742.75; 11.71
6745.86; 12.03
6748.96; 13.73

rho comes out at 6684.01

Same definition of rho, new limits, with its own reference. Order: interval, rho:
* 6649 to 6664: 6662.50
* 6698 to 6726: 6699.42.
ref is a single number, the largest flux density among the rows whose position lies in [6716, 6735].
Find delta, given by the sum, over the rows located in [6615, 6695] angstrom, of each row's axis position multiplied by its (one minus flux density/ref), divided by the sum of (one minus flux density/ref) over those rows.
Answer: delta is 6656.7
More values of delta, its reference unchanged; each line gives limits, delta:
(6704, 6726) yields 6715.3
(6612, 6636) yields 6621.3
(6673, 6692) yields 6682.2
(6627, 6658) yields 6645.1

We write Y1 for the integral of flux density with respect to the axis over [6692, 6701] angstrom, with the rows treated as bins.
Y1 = 126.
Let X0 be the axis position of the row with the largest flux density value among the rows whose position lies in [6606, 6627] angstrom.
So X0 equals 6622.73 angstrom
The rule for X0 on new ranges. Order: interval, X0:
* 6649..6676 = 6668.64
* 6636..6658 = 6641.05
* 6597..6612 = 6601.41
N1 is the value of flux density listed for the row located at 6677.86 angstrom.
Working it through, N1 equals 13.87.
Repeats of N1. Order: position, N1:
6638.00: 15.03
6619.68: 15.08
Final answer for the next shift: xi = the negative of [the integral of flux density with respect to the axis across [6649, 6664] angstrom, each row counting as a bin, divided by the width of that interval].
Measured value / -14.2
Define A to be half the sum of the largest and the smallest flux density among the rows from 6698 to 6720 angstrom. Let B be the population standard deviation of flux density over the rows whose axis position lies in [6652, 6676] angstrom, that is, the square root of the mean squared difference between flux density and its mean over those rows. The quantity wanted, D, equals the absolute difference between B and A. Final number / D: 13.6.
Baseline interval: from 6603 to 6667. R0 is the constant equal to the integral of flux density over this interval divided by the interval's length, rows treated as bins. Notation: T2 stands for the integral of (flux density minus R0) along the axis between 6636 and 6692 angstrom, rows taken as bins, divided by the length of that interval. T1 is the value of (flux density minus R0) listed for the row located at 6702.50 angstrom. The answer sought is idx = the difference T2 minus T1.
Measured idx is -0.76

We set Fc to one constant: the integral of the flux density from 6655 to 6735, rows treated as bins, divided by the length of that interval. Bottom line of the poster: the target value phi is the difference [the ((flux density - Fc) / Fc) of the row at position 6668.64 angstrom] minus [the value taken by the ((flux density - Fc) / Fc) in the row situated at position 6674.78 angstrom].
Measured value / 0.11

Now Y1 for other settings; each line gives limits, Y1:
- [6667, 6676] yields 139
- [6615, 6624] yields 130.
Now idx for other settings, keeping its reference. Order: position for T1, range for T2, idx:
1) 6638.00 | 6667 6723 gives -0.65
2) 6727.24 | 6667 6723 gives -2.05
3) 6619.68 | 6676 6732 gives -0.63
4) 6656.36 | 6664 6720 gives 0.64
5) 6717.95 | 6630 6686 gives -0.48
